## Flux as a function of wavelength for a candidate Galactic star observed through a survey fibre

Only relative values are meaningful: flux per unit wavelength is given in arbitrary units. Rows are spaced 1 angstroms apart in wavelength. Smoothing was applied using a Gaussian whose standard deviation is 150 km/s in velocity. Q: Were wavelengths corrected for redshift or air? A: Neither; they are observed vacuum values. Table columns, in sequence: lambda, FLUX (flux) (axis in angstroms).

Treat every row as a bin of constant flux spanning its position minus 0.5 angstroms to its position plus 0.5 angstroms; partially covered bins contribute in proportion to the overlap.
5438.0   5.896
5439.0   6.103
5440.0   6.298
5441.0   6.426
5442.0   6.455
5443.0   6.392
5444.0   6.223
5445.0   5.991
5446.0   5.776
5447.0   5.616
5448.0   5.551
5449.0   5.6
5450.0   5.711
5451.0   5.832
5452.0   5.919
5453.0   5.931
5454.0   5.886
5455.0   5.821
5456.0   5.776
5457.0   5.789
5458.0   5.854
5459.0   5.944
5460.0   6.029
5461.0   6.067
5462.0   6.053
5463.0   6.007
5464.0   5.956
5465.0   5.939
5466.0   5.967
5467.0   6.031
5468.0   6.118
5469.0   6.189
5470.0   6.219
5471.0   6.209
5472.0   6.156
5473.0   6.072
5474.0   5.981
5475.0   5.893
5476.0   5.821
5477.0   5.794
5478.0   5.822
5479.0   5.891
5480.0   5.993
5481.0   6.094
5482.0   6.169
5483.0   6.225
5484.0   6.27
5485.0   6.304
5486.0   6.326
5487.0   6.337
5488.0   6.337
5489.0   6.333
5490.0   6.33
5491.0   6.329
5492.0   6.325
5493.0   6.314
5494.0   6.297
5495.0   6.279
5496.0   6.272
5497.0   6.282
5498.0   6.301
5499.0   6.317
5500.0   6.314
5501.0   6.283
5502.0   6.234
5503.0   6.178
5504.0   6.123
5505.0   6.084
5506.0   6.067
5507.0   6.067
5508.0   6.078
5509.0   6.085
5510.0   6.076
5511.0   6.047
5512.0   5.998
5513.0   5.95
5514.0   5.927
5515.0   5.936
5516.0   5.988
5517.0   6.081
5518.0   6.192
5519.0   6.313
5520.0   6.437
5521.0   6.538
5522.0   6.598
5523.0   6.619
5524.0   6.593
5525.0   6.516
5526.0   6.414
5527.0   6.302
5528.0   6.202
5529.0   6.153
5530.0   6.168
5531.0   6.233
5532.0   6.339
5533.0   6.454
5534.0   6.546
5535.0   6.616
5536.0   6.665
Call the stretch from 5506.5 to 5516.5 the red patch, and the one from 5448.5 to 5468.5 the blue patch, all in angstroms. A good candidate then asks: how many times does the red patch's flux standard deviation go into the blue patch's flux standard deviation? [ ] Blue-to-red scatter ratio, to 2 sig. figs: 2.1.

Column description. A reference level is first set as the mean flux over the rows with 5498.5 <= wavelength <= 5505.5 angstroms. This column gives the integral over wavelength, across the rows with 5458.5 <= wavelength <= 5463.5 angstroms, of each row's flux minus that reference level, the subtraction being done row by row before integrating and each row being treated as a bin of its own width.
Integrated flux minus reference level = -1.0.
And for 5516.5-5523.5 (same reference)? 1.2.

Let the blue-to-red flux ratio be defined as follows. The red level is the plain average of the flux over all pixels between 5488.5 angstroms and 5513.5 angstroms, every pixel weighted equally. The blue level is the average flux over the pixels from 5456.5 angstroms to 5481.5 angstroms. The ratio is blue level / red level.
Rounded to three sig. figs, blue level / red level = 0.967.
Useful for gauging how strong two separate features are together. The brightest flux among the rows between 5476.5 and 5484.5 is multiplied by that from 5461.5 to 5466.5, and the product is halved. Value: 19.0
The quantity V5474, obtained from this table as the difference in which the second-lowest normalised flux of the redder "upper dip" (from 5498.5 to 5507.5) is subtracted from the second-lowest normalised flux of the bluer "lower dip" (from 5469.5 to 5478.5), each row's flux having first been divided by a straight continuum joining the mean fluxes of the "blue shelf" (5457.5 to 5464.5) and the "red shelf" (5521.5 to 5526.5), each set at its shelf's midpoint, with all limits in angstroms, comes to 0.00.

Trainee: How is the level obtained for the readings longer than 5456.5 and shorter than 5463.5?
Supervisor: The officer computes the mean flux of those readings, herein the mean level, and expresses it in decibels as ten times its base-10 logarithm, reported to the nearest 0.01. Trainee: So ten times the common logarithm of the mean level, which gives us 7.75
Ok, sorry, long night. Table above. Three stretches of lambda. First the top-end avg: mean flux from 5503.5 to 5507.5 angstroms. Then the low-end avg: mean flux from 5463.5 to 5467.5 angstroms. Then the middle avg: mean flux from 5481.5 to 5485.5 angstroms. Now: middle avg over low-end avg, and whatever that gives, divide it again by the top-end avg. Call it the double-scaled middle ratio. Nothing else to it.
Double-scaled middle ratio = 0.172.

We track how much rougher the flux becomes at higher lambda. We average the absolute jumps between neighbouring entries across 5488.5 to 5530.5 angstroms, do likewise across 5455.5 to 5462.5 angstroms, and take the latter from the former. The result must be -0.009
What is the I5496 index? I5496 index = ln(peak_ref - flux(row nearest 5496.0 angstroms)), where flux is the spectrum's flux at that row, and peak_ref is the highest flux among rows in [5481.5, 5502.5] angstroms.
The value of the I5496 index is -2.7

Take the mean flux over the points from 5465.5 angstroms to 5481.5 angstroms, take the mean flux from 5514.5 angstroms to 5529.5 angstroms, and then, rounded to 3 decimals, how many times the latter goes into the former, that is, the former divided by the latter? 0.951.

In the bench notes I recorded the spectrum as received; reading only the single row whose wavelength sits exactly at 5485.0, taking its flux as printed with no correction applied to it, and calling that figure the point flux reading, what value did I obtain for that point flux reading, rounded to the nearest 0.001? 6.304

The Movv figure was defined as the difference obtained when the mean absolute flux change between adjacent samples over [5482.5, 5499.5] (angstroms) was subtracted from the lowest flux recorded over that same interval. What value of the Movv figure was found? 6.2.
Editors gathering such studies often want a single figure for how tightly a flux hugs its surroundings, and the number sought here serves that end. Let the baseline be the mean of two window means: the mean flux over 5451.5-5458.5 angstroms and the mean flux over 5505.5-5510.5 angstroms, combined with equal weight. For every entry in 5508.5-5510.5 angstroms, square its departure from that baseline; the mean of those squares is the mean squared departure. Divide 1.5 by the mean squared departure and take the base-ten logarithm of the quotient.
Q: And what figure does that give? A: 2.0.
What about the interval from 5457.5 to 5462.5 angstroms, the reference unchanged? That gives 2.3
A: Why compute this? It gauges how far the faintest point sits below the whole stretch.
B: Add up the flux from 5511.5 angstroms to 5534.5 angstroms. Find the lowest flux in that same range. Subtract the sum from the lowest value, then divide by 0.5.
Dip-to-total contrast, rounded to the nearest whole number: -277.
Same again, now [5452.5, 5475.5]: -264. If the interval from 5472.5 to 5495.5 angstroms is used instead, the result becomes -271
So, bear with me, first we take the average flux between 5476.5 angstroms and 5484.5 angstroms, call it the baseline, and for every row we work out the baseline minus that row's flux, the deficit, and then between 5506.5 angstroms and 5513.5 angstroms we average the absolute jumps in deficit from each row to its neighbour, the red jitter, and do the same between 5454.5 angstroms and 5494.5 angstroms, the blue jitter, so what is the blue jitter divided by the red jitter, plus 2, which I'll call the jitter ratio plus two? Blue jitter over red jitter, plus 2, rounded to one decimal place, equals 3.8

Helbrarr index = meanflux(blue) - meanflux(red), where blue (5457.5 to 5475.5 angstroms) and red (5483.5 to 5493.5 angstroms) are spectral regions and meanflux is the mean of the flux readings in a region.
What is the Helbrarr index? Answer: -0.28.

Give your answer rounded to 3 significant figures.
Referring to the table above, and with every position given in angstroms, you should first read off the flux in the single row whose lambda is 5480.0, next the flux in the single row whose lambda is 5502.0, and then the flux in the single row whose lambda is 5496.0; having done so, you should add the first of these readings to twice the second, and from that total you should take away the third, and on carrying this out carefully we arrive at 12.2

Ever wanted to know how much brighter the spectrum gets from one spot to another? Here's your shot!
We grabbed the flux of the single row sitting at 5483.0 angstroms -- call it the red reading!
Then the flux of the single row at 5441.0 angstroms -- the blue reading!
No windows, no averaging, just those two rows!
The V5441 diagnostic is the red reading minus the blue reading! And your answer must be -0.20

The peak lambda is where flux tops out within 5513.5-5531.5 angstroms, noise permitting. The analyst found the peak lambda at 5523.0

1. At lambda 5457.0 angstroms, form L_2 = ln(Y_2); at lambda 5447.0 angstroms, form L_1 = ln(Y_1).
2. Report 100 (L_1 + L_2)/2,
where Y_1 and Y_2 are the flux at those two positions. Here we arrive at 174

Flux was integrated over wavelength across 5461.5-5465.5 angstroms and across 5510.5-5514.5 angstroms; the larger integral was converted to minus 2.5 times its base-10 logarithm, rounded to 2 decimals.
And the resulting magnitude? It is -3.45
